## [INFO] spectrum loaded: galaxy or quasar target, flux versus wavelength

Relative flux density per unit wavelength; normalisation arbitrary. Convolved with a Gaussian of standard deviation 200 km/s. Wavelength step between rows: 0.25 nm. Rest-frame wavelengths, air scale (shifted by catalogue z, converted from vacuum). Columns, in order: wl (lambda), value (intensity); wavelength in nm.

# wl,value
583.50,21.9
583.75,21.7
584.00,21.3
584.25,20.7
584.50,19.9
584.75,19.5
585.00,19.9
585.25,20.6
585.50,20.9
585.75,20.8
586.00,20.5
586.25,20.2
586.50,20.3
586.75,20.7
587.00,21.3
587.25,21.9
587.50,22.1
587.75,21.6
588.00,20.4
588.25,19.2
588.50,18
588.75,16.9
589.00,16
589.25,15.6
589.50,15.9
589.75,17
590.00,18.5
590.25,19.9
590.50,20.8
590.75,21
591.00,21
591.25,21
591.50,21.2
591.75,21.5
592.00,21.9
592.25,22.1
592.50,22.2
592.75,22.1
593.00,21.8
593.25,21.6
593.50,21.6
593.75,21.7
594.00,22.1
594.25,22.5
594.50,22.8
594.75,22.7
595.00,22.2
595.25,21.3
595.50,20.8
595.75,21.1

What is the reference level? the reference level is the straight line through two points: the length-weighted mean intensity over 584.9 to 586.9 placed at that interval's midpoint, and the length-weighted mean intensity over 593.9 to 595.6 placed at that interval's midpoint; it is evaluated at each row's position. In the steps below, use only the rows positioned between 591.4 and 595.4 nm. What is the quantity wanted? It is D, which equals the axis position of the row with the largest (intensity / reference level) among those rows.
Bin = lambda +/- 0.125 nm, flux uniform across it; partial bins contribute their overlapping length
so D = 594.50 nm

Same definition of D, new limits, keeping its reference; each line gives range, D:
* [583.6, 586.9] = 583.75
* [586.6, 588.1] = 587.50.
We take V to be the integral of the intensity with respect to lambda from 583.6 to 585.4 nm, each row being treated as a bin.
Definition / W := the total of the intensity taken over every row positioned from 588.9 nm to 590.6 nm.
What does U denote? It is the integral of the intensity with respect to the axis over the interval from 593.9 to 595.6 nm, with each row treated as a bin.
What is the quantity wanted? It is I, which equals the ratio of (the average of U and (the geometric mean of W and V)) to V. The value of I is 1.42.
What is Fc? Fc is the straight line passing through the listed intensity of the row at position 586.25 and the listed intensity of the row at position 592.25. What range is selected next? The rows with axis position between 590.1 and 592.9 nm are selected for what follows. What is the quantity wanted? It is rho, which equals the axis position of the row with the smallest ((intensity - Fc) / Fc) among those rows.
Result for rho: 590.25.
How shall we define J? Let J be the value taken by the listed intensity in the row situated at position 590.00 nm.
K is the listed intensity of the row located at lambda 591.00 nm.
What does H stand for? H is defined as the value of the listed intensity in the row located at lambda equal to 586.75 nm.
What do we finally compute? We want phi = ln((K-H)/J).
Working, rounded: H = 20.7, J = 18.5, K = 21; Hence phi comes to -4.1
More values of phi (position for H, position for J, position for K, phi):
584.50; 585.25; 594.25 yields -2.1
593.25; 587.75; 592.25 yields -3.8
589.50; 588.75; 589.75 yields -2.7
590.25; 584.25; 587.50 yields -2.2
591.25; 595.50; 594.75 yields -2.5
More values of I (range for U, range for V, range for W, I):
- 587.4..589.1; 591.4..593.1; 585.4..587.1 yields 1.43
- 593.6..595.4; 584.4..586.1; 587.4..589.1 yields 1.56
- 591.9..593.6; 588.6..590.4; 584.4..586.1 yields 1.67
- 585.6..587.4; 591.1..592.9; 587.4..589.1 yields 1.41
